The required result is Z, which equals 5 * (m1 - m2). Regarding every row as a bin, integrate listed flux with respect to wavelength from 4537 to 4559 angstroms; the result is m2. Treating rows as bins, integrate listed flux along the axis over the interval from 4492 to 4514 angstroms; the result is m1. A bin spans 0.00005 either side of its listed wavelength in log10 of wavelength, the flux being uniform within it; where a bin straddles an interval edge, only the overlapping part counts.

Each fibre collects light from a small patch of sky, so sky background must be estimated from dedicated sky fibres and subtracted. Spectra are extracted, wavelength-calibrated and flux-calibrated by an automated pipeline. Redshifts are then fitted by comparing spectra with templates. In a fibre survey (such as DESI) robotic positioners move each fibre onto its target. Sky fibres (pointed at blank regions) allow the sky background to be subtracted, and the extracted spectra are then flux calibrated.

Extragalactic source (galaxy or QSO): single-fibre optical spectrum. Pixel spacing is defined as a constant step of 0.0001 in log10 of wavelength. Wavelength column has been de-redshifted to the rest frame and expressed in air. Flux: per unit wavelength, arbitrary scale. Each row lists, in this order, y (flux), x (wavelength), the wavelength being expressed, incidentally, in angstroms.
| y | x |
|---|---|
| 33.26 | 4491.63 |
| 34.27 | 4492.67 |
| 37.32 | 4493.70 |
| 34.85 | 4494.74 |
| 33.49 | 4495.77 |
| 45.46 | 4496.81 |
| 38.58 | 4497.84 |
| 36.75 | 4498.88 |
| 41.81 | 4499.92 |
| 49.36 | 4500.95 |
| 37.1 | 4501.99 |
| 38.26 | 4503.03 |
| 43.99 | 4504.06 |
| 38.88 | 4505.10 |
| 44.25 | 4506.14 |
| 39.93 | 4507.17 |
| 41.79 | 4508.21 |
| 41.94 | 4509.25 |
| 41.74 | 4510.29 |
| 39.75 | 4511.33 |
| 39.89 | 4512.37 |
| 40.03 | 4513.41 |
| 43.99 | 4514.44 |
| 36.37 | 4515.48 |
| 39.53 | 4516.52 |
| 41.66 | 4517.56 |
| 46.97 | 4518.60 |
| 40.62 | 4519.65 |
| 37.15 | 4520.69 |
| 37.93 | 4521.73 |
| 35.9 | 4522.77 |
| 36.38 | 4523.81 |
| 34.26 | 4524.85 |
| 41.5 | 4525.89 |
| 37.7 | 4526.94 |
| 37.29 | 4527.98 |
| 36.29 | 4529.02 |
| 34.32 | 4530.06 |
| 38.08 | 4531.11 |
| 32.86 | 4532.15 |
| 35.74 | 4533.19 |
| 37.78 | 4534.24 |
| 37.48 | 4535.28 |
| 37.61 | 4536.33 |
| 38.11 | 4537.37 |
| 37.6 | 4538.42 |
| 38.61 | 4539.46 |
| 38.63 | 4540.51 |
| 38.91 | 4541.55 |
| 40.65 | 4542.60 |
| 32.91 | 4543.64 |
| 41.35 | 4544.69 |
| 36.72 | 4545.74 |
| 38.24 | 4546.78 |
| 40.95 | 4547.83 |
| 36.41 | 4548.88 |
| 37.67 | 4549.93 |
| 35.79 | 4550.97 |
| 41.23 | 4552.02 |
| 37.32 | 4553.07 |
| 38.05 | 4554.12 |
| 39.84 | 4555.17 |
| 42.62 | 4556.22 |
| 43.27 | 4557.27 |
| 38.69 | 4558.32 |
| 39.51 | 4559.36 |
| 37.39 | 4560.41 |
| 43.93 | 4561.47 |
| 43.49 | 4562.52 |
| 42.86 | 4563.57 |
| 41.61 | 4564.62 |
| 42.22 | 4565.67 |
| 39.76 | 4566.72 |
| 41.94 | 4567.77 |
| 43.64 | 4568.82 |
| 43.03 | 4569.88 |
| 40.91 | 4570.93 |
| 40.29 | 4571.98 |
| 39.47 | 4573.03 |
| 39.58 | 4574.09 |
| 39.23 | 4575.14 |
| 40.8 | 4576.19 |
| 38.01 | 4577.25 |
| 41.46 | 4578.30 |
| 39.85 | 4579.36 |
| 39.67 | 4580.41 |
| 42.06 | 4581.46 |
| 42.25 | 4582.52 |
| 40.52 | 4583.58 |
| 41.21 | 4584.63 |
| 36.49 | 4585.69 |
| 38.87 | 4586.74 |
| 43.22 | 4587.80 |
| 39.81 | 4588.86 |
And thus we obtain 131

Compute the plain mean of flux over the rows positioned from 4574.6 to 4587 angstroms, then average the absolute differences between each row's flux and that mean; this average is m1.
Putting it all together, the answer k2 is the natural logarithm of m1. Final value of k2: 0.30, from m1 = 1.35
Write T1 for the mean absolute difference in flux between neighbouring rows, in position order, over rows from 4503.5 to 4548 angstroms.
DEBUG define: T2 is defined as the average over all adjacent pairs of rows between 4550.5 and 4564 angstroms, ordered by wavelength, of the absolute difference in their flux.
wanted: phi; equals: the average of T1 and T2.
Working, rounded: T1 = 2.7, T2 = 2.54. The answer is 2.6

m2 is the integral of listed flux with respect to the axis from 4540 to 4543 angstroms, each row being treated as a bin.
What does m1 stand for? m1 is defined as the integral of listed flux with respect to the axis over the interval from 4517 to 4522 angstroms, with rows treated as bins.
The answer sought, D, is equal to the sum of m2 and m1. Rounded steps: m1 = 205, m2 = 118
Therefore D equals 323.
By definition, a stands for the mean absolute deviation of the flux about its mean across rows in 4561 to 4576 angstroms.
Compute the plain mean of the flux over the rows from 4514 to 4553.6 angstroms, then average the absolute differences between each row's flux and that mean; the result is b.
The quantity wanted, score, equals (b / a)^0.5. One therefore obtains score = 1.2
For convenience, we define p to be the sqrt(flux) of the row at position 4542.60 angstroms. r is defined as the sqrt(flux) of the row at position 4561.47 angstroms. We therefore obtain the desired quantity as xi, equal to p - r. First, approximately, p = 6.4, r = 6.6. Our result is -0.3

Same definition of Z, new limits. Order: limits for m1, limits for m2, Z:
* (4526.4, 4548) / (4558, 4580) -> -449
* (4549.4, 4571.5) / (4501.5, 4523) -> 152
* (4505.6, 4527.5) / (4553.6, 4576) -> -219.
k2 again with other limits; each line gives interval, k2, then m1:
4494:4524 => 1.06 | 2.88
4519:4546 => 0.51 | 1.66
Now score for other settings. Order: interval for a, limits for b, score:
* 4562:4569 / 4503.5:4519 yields 1.5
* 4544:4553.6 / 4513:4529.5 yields 1.2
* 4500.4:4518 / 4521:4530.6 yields 0.8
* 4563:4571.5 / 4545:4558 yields 1.5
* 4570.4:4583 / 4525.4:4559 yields 1.3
